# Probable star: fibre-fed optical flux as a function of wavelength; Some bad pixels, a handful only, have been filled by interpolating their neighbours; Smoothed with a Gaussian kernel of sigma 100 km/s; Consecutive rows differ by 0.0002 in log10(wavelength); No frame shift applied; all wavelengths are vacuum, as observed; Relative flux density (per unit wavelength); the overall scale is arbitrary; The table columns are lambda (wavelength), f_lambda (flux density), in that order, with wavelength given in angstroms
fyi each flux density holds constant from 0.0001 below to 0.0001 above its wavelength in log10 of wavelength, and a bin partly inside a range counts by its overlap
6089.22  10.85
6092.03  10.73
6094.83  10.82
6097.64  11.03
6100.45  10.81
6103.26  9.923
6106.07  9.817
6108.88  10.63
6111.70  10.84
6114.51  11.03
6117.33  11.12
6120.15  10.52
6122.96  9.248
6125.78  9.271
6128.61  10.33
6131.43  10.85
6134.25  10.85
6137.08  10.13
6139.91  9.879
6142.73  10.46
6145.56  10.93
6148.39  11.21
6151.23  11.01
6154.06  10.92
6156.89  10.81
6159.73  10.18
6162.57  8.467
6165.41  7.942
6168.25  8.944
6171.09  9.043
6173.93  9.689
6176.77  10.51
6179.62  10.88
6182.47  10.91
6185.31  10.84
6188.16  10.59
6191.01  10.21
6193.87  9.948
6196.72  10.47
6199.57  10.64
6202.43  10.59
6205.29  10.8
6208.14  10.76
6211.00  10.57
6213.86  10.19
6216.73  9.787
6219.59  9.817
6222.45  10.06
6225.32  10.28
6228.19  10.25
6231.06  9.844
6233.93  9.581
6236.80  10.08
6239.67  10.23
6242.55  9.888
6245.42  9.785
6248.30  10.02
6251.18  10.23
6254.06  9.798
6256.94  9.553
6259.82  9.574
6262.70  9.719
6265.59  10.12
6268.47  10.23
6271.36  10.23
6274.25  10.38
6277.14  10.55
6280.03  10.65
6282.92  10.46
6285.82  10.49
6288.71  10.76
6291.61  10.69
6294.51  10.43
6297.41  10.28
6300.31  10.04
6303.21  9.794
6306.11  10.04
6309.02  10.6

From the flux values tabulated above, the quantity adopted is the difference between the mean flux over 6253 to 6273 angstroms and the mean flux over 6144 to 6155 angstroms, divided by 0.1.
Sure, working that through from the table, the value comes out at -11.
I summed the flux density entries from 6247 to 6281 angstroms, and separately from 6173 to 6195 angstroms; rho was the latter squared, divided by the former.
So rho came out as 58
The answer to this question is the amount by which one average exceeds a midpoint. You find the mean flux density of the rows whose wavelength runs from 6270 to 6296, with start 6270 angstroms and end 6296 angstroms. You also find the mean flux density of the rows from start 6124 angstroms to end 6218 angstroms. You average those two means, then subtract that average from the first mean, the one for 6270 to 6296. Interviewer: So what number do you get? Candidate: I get 0.13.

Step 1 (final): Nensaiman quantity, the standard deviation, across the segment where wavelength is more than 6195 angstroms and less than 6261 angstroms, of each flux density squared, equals 8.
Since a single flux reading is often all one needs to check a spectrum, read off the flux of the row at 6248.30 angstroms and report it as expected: 10.02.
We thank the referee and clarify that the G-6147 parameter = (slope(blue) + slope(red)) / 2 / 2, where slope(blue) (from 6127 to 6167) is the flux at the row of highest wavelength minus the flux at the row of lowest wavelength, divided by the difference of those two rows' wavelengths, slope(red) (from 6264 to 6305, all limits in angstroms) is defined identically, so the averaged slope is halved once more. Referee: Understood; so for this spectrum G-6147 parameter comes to -0.018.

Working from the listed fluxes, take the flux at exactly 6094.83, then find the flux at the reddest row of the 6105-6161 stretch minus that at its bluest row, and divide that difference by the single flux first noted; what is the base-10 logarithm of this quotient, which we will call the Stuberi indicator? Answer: -1.47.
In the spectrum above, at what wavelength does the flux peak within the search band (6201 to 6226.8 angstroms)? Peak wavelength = 6205.29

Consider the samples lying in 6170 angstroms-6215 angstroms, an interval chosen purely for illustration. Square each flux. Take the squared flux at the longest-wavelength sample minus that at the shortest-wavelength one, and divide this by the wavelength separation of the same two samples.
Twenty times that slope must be 10.3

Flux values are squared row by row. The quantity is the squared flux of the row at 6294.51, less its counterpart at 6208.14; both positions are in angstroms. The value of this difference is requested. -7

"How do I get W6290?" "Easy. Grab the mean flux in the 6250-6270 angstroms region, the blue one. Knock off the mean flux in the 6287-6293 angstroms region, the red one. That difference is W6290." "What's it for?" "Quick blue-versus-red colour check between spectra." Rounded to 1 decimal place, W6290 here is -0.8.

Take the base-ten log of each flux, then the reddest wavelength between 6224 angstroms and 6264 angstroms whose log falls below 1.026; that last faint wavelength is 6262.70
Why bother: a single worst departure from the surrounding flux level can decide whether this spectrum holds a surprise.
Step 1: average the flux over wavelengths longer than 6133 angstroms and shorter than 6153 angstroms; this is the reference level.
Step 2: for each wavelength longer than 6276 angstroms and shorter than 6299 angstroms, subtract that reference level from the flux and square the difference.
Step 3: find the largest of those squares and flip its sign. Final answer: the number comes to -0.1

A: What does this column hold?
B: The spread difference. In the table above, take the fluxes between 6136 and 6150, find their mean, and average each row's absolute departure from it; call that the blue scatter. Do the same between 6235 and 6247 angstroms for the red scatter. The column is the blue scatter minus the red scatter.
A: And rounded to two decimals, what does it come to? 0.28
